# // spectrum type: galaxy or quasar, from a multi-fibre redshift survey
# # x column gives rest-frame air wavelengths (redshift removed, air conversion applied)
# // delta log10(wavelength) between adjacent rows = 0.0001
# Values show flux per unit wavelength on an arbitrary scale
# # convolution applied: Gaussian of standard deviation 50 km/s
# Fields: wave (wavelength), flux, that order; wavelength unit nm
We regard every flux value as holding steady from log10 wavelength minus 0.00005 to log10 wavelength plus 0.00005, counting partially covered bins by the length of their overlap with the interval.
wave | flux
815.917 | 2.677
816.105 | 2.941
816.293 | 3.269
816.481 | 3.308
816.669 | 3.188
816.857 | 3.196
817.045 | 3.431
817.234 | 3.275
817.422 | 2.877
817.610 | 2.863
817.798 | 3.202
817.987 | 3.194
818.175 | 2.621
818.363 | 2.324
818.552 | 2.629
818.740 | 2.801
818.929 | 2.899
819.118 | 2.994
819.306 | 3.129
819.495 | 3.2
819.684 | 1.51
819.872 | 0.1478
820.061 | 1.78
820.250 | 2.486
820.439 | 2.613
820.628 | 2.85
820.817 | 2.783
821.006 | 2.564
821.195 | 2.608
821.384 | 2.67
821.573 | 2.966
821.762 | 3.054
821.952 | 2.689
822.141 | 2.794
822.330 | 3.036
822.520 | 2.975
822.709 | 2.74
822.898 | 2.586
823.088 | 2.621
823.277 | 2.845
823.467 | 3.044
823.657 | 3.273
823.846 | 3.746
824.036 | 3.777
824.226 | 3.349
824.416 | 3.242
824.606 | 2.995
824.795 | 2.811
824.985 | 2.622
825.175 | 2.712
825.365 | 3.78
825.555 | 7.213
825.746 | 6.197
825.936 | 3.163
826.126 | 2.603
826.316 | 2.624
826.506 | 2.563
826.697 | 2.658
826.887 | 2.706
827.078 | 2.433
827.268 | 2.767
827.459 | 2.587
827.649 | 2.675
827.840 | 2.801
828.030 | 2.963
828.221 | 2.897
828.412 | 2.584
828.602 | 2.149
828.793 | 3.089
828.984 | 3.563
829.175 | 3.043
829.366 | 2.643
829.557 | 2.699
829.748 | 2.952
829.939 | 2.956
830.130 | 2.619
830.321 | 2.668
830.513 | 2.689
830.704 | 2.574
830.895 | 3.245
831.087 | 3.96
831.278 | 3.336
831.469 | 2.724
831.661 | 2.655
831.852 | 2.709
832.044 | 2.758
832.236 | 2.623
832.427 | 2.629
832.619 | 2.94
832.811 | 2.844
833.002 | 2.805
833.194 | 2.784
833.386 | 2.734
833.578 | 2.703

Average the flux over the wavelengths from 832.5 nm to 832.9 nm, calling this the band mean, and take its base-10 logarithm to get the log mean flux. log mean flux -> 0.46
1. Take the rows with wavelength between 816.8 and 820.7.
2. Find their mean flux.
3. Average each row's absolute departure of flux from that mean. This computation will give 0.50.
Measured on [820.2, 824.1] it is 0.26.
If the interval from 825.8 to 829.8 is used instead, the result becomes 0.22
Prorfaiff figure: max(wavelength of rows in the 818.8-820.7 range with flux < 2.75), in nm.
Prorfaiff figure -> 820.439 nm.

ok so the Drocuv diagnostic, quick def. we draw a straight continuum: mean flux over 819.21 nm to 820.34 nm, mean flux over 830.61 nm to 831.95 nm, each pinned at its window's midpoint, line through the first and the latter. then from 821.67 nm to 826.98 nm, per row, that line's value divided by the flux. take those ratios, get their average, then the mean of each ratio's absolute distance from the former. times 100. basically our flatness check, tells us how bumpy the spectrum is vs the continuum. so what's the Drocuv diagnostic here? 11.9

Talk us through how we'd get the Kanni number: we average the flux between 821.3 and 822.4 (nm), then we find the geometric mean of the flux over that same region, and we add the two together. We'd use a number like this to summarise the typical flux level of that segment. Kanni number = 5.73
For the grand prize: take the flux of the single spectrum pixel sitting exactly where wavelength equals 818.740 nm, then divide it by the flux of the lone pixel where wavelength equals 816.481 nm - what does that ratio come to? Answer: 0.85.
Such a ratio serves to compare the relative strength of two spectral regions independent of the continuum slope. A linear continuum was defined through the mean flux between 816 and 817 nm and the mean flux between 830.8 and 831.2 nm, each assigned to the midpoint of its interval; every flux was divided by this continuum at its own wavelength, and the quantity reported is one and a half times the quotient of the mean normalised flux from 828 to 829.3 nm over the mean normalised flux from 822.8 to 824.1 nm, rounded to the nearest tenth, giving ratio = 1.3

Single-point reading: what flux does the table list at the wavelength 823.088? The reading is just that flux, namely 2.621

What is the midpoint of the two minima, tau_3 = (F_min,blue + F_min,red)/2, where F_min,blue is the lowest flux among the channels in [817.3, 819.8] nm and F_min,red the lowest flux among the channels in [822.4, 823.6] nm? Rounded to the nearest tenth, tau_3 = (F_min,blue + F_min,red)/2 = 2.0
